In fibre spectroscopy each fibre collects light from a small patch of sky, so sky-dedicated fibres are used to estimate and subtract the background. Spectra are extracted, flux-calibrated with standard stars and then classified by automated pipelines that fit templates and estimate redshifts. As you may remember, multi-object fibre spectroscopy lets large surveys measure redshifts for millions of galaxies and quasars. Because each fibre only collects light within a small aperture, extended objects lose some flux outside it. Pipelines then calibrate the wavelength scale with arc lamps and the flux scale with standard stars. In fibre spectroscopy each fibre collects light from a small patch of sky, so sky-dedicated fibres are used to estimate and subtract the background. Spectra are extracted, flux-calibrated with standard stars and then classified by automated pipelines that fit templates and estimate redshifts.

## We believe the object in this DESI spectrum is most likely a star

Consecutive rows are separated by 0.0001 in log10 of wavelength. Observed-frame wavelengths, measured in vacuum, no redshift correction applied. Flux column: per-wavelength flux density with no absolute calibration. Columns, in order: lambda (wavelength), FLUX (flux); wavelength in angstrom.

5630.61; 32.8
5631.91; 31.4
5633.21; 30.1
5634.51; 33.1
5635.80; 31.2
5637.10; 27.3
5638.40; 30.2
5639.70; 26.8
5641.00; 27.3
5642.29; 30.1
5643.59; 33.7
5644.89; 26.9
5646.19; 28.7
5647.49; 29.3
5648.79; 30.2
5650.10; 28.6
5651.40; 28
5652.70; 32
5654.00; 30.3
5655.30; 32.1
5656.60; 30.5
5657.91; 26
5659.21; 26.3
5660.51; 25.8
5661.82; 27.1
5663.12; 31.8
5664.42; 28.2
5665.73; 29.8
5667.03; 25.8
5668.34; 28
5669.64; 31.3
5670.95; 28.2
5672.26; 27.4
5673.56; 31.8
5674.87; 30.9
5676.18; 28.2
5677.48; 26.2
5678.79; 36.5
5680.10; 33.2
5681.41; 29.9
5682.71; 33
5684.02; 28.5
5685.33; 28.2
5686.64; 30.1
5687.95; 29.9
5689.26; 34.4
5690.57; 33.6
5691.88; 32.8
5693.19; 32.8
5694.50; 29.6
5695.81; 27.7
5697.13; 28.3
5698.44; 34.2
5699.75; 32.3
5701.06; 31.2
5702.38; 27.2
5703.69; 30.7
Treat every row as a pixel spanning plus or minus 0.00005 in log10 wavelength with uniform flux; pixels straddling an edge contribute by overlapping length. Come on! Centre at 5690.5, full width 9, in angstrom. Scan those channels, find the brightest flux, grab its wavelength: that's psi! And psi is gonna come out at 5689.26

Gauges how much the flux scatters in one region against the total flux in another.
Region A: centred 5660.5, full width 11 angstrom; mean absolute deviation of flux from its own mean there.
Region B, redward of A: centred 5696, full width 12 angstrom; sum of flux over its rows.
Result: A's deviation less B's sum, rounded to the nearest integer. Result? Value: -280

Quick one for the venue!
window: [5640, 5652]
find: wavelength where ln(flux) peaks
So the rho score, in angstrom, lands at 5643.59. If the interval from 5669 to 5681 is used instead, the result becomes 5678.79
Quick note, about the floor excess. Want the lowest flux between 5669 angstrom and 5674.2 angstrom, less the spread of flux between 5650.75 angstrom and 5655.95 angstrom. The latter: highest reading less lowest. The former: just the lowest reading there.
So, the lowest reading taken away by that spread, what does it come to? 23.3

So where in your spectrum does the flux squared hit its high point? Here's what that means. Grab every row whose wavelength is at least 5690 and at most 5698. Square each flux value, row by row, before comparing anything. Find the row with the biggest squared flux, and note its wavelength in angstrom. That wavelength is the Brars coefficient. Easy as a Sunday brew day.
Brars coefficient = 5690.57 angstrom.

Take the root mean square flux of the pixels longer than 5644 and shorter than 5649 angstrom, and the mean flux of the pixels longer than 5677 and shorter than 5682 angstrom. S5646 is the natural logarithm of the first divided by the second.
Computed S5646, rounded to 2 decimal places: -0.09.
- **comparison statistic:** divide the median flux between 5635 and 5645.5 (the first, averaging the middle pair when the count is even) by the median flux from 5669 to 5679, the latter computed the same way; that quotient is 0.97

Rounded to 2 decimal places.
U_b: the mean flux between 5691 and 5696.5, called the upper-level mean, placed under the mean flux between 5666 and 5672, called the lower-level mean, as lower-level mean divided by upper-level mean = 0.92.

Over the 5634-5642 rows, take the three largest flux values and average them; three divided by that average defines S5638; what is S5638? 0.0952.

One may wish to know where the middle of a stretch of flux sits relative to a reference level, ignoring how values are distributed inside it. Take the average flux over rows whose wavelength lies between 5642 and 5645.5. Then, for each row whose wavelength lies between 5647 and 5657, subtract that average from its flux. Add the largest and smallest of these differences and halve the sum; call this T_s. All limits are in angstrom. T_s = -0.2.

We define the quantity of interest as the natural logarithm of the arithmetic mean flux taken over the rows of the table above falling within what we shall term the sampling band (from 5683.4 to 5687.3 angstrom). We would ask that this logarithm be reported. 3.36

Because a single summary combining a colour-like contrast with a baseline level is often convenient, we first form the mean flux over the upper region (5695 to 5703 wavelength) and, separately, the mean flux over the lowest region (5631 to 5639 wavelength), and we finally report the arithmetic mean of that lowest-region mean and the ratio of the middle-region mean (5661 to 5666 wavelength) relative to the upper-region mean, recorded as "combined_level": 15.8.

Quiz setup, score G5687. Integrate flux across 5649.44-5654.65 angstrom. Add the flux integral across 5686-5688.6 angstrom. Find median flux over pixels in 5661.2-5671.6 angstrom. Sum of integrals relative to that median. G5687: 8.3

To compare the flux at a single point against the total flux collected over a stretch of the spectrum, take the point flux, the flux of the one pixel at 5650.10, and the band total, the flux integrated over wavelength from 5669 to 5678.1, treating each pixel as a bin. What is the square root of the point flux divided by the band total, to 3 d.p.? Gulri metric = 0.328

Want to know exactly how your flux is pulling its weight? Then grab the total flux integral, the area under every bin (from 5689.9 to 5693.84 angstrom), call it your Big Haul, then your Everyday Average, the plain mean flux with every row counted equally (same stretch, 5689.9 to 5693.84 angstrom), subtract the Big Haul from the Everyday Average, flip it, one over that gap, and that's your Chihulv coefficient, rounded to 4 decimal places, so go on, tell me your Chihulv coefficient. -0.0103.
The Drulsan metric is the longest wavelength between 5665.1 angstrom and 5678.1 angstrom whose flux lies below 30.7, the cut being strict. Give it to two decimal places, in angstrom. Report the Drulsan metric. 5677.48 angstrom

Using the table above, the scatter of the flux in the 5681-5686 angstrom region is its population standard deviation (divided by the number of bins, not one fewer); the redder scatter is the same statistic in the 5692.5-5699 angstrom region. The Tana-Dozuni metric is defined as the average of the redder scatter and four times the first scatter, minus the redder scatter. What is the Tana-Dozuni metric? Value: 2.5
